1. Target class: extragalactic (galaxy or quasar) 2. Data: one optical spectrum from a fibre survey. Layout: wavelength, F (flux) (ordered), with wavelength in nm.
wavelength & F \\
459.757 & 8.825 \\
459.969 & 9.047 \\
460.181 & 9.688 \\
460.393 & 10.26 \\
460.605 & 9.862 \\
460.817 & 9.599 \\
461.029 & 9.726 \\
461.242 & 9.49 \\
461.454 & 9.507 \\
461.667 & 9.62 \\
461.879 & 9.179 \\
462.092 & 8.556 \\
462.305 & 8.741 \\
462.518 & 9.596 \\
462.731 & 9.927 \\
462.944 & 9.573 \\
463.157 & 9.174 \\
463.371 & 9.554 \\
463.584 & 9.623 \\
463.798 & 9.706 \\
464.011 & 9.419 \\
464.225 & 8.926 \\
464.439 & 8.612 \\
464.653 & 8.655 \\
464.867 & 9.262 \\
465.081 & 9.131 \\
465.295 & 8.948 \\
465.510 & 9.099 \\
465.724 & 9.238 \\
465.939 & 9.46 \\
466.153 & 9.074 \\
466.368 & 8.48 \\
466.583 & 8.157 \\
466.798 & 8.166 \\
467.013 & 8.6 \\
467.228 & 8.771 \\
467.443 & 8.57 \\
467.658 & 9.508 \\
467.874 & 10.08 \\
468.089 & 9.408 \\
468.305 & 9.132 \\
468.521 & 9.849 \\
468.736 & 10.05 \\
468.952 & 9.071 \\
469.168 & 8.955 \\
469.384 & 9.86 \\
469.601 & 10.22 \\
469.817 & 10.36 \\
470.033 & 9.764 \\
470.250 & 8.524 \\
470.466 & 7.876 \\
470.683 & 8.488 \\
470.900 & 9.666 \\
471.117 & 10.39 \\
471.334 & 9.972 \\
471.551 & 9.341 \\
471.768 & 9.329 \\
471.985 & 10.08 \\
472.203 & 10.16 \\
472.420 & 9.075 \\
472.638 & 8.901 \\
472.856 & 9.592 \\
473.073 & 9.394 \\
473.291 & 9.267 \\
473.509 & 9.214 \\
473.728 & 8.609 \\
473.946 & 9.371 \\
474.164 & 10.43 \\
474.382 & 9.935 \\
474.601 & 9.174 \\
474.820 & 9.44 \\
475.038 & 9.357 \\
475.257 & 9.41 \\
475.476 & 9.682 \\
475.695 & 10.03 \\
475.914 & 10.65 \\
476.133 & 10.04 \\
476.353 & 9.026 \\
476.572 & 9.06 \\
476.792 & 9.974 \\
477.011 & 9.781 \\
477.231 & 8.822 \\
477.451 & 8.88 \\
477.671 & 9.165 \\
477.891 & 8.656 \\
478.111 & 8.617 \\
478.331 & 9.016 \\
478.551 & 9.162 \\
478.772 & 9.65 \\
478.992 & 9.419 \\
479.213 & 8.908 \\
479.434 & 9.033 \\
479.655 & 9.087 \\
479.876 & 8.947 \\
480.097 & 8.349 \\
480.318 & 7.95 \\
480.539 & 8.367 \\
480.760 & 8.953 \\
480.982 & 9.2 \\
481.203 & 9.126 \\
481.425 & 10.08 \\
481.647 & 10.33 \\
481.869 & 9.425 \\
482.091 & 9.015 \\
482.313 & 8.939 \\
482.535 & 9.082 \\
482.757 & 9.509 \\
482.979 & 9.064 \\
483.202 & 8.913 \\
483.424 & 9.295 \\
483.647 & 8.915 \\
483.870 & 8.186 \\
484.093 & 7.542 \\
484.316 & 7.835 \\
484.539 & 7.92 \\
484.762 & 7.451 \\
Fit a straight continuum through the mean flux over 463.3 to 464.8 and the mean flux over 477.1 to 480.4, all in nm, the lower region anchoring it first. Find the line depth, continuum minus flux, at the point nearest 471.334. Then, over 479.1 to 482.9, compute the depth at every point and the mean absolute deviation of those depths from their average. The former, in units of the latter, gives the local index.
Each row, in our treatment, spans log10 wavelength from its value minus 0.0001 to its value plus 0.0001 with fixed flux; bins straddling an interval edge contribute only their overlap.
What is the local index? -2.32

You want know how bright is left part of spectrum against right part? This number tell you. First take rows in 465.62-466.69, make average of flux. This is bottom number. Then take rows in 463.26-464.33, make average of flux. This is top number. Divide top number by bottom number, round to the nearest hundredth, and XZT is 1.06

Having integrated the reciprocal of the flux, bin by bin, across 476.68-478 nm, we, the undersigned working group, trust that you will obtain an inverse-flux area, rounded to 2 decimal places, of 0.14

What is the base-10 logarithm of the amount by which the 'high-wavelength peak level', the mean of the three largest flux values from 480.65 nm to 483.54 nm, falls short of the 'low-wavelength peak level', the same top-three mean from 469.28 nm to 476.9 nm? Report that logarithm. -0.3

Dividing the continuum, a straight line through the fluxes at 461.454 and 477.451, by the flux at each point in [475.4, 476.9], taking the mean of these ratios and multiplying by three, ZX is 2.75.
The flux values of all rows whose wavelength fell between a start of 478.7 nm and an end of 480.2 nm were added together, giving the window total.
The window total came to 63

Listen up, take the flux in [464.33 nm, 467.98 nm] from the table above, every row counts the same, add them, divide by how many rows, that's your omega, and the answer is 8.93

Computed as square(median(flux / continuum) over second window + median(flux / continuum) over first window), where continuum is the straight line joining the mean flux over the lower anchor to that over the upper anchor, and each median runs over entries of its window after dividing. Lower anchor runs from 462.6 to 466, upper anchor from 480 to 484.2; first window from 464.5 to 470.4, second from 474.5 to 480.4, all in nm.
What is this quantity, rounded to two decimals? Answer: 3.99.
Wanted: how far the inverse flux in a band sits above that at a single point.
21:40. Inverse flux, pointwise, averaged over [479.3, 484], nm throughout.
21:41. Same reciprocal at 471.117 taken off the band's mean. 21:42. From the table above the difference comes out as 0.015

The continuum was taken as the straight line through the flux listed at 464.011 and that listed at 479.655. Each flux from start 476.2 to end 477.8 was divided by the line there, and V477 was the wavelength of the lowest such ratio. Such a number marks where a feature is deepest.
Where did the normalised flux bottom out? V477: 477.231 nm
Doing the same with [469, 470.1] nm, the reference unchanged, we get 469.168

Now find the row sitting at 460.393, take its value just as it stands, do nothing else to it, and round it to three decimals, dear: 10.260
